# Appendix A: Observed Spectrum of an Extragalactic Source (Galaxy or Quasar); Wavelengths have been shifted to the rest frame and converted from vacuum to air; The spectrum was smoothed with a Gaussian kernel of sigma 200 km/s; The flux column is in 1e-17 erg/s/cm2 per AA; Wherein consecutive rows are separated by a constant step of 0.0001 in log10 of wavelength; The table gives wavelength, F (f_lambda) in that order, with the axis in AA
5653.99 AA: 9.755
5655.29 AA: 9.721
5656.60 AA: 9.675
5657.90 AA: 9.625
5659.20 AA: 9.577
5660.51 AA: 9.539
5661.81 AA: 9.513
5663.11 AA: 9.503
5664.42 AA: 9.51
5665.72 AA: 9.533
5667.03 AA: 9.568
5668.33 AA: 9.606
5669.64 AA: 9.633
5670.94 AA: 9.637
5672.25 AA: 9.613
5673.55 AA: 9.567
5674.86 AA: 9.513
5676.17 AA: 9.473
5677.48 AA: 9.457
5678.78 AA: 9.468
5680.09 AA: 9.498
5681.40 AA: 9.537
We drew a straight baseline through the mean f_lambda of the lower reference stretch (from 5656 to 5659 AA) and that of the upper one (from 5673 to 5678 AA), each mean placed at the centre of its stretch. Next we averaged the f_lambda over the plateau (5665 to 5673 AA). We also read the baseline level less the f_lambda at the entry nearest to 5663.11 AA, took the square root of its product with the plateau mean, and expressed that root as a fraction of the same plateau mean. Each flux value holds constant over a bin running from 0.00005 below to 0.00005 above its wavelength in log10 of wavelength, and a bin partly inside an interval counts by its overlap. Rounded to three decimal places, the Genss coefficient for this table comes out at 0.102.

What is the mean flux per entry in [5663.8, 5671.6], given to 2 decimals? 9.58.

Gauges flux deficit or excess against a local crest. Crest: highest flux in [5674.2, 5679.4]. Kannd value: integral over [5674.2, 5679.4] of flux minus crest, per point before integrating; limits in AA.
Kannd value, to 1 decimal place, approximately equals -0.2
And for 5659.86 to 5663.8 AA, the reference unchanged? 0.0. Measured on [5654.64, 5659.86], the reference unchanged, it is 0.7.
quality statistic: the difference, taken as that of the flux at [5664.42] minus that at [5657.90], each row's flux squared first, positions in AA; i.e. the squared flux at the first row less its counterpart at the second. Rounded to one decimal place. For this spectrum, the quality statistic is -2.2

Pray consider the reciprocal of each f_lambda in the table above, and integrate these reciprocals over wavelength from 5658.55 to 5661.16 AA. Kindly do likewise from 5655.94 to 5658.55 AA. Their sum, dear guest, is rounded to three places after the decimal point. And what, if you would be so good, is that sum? 0.543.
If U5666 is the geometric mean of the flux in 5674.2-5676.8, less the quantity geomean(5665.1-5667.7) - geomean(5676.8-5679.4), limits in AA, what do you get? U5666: 9.40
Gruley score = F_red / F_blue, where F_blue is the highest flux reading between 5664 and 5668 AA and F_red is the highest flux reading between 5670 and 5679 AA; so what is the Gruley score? 1.01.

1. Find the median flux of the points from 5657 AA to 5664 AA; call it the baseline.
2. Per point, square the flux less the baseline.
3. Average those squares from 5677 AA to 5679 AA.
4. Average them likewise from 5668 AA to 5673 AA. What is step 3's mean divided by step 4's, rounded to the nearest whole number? 1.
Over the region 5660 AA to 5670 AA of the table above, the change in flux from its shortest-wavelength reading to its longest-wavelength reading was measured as 0.09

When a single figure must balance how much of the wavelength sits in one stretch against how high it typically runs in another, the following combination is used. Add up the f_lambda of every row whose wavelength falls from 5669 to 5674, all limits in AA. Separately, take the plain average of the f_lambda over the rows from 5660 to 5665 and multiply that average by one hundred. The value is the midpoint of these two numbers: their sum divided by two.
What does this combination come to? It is 495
